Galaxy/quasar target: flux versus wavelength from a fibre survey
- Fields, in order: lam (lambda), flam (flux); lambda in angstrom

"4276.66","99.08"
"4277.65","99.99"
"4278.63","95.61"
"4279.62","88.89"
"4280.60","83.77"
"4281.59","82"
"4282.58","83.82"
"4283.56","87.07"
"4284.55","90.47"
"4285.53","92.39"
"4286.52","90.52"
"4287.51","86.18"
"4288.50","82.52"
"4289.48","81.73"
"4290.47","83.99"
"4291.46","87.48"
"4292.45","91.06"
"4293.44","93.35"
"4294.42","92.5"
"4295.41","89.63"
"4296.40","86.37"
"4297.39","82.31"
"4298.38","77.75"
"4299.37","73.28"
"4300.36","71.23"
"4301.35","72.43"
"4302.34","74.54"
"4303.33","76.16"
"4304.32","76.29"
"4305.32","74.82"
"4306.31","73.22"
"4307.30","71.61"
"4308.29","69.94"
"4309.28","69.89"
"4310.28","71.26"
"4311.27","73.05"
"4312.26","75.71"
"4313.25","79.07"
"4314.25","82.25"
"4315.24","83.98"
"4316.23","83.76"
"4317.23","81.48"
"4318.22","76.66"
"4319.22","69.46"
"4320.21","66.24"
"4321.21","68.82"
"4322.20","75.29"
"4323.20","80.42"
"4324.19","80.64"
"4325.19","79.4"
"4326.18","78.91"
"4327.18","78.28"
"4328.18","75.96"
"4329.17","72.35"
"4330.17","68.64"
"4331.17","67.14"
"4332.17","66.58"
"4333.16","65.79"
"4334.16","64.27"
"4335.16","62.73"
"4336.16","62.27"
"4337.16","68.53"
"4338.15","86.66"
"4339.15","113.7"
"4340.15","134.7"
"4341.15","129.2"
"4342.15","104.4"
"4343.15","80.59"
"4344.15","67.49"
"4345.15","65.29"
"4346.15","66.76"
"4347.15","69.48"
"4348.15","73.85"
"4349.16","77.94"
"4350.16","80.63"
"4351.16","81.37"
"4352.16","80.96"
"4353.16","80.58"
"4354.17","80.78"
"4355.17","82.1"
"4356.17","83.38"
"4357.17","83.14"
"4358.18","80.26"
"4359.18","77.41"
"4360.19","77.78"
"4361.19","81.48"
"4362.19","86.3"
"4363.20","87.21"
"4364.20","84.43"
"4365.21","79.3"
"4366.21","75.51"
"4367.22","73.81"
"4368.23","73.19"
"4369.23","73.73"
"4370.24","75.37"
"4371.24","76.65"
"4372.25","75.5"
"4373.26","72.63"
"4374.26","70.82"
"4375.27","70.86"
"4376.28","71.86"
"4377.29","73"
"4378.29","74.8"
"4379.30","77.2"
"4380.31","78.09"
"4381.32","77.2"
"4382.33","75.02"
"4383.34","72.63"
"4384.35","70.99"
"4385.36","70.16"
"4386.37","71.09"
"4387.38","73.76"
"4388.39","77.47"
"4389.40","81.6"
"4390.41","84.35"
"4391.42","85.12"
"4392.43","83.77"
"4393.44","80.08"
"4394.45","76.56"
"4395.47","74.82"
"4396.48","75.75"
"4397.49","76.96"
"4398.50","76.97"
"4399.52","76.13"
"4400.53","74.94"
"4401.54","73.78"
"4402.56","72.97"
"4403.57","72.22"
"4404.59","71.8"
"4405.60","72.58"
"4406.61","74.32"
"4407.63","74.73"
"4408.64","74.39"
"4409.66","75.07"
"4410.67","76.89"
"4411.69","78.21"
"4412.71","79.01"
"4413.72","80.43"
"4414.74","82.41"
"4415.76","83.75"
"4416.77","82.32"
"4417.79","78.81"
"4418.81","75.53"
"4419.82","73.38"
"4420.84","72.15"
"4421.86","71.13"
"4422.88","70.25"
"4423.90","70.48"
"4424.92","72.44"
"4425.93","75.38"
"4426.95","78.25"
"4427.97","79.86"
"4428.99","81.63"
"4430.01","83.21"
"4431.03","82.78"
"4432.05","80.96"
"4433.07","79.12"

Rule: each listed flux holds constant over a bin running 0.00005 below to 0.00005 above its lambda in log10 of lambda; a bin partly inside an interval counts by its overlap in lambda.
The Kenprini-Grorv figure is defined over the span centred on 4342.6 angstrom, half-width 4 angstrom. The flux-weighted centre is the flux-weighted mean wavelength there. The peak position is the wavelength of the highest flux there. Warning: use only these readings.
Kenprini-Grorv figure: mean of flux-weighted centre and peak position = 4341.1 angstrom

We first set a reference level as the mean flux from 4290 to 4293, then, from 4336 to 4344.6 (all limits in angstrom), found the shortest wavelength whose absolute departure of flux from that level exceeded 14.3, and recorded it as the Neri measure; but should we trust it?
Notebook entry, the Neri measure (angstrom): 4336.16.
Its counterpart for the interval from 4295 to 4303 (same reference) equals 4300.36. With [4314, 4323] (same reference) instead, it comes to 4319.22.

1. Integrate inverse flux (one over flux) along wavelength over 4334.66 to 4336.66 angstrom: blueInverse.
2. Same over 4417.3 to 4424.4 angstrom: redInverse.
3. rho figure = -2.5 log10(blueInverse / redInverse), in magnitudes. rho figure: 1.2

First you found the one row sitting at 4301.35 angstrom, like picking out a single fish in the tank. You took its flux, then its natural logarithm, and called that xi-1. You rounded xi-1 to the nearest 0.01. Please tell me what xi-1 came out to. 4.28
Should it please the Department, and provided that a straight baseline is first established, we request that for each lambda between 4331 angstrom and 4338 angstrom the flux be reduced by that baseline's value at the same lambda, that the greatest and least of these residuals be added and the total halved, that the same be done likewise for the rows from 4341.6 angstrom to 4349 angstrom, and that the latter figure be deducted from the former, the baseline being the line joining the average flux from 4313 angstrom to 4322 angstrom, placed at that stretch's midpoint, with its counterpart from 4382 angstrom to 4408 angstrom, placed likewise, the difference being -20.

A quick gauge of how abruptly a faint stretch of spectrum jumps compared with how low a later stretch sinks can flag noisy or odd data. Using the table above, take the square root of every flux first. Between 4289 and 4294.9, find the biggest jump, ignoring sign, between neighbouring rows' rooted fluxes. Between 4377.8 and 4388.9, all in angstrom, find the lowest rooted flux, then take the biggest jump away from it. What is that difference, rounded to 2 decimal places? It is 8.19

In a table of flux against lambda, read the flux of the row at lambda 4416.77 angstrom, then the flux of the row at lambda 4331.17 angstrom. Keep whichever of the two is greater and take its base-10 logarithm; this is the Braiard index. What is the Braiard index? 1.92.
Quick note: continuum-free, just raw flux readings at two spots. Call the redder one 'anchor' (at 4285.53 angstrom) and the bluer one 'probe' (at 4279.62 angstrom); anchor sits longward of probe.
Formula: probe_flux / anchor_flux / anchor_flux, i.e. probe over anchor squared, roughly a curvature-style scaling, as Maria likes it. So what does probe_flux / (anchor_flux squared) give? 0.0104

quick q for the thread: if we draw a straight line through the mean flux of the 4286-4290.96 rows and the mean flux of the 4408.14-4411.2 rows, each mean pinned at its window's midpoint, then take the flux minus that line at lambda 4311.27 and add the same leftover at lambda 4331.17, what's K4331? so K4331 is -25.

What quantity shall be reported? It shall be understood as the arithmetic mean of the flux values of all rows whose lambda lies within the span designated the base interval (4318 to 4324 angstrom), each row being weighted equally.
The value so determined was 73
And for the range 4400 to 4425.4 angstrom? 75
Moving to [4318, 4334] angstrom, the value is 73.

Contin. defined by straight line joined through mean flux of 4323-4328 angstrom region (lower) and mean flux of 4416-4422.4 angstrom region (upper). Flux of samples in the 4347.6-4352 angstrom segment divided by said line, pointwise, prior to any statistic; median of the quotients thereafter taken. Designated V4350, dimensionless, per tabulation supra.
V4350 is 1.01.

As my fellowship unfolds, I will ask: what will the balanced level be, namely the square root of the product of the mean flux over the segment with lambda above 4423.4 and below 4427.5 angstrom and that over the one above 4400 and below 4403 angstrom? 74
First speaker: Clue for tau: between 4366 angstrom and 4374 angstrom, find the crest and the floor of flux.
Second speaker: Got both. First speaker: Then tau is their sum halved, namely 74.6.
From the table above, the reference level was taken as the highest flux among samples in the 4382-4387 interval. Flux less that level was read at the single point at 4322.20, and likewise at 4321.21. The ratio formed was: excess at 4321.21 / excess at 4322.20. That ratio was -23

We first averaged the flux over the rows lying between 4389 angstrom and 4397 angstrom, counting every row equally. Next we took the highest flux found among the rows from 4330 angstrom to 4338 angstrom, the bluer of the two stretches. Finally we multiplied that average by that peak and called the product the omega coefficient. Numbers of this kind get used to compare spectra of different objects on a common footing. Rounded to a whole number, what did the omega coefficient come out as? 5509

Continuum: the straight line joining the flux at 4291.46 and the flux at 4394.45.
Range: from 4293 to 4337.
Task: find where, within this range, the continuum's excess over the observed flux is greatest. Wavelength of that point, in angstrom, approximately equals 4336.16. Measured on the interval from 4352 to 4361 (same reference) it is 4359.18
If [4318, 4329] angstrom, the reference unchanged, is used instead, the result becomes 4320.21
